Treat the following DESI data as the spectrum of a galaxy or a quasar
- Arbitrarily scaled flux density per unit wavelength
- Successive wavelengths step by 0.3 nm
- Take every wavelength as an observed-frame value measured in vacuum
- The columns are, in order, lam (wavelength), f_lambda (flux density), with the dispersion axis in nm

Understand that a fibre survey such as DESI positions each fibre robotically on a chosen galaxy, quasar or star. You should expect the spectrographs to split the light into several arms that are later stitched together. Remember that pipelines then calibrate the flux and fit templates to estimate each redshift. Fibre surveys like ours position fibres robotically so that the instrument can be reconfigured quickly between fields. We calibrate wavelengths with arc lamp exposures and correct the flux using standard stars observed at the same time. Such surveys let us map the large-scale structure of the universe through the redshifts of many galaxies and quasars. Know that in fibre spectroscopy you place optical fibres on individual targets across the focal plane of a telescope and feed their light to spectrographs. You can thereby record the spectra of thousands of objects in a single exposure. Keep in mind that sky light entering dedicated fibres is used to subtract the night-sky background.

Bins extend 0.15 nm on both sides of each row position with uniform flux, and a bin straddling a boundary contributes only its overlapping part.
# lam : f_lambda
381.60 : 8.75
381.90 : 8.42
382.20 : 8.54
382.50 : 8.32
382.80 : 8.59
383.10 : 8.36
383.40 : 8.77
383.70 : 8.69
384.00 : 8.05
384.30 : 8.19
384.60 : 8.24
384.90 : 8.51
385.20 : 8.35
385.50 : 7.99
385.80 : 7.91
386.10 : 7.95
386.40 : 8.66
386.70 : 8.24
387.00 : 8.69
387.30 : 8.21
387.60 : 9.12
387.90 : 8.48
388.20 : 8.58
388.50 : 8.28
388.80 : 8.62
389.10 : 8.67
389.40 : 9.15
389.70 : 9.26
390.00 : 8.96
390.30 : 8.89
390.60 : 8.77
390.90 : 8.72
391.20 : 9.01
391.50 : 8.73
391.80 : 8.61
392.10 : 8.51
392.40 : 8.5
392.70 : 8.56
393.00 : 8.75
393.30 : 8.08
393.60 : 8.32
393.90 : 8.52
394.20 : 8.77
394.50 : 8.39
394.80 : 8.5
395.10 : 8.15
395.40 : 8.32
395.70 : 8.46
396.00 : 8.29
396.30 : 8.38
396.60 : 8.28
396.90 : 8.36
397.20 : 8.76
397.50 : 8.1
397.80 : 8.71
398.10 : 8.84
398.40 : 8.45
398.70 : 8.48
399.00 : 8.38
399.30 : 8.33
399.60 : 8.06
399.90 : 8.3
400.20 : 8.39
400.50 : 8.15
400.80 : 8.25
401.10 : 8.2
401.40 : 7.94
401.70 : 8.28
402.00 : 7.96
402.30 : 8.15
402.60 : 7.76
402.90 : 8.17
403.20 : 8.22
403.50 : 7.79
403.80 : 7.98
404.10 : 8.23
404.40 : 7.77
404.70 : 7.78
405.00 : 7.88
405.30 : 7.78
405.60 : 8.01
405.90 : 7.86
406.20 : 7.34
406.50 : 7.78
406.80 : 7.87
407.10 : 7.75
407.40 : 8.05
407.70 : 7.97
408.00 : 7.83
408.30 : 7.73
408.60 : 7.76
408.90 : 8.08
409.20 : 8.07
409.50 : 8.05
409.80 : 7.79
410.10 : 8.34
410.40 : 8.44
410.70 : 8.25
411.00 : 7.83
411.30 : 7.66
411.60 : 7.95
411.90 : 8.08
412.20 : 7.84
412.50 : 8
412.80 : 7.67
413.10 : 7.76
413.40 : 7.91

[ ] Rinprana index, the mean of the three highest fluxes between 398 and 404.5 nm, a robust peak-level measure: 8.6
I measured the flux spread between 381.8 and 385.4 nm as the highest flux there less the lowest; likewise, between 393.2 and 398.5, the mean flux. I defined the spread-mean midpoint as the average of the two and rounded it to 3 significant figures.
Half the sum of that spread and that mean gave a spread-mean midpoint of 4.57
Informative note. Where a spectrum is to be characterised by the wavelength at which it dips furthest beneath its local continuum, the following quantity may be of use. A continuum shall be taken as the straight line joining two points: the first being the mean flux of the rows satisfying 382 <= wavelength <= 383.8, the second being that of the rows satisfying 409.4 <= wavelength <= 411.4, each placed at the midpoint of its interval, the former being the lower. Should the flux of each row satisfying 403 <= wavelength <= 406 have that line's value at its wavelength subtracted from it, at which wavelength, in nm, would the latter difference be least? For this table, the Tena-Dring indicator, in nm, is 404.40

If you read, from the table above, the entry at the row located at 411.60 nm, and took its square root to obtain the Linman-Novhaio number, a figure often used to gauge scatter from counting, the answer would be 2.82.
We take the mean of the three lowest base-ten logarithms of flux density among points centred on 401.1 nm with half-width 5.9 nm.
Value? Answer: 0.882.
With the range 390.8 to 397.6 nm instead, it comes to 0.909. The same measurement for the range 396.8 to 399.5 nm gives 0.917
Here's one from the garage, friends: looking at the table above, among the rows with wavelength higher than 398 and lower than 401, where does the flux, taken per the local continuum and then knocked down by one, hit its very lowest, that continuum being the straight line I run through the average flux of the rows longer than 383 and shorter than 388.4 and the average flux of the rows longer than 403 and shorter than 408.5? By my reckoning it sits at 399.60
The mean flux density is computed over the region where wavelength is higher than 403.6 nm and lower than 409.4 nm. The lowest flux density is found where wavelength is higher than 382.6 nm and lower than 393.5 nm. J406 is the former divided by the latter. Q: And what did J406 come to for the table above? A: 0.99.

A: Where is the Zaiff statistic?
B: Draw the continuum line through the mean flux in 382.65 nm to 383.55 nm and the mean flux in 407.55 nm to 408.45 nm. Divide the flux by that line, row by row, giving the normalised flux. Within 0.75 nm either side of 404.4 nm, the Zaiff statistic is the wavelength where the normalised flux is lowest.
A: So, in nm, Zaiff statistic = 404.40 nm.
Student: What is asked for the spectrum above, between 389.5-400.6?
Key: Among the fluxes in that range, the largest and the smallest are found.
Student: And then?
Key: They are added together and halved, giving 8.7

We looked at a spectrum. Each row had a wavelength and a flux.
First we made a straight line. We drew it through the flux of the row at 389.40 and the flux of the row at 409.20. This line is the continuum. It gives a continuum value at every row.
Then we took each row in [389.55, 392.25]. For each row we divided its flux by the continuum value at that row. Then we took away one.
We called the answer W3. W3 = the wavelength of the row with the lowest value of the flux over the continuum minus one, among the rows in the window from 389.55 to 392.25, 392.10 nm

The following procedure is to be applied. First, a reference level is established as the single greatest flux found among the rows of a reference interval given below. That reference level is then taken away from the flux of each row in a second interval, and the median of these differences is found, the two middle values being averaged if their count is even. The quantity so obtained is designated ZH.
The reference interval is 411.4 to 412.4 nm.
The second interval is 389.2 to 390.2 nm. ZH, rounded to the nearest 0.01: 1.07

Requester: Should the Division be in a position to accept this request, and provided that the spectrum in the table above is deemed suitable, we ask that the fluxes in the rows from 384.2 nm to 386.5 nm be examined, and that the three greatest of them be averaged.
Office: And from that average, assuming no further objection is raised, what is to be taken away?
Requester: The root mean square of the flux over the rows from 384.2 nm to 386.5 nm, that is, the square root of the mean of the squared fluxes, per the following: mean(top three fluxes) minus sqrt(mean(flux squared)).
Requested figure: 0.28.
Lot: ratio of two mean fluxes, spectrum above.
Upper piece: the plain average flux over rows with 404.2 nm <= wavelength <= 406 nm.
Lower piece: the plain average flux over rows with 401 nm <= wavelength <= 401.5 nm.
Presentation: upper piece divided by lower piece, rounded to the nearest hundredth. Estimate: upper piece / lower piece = 0.97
